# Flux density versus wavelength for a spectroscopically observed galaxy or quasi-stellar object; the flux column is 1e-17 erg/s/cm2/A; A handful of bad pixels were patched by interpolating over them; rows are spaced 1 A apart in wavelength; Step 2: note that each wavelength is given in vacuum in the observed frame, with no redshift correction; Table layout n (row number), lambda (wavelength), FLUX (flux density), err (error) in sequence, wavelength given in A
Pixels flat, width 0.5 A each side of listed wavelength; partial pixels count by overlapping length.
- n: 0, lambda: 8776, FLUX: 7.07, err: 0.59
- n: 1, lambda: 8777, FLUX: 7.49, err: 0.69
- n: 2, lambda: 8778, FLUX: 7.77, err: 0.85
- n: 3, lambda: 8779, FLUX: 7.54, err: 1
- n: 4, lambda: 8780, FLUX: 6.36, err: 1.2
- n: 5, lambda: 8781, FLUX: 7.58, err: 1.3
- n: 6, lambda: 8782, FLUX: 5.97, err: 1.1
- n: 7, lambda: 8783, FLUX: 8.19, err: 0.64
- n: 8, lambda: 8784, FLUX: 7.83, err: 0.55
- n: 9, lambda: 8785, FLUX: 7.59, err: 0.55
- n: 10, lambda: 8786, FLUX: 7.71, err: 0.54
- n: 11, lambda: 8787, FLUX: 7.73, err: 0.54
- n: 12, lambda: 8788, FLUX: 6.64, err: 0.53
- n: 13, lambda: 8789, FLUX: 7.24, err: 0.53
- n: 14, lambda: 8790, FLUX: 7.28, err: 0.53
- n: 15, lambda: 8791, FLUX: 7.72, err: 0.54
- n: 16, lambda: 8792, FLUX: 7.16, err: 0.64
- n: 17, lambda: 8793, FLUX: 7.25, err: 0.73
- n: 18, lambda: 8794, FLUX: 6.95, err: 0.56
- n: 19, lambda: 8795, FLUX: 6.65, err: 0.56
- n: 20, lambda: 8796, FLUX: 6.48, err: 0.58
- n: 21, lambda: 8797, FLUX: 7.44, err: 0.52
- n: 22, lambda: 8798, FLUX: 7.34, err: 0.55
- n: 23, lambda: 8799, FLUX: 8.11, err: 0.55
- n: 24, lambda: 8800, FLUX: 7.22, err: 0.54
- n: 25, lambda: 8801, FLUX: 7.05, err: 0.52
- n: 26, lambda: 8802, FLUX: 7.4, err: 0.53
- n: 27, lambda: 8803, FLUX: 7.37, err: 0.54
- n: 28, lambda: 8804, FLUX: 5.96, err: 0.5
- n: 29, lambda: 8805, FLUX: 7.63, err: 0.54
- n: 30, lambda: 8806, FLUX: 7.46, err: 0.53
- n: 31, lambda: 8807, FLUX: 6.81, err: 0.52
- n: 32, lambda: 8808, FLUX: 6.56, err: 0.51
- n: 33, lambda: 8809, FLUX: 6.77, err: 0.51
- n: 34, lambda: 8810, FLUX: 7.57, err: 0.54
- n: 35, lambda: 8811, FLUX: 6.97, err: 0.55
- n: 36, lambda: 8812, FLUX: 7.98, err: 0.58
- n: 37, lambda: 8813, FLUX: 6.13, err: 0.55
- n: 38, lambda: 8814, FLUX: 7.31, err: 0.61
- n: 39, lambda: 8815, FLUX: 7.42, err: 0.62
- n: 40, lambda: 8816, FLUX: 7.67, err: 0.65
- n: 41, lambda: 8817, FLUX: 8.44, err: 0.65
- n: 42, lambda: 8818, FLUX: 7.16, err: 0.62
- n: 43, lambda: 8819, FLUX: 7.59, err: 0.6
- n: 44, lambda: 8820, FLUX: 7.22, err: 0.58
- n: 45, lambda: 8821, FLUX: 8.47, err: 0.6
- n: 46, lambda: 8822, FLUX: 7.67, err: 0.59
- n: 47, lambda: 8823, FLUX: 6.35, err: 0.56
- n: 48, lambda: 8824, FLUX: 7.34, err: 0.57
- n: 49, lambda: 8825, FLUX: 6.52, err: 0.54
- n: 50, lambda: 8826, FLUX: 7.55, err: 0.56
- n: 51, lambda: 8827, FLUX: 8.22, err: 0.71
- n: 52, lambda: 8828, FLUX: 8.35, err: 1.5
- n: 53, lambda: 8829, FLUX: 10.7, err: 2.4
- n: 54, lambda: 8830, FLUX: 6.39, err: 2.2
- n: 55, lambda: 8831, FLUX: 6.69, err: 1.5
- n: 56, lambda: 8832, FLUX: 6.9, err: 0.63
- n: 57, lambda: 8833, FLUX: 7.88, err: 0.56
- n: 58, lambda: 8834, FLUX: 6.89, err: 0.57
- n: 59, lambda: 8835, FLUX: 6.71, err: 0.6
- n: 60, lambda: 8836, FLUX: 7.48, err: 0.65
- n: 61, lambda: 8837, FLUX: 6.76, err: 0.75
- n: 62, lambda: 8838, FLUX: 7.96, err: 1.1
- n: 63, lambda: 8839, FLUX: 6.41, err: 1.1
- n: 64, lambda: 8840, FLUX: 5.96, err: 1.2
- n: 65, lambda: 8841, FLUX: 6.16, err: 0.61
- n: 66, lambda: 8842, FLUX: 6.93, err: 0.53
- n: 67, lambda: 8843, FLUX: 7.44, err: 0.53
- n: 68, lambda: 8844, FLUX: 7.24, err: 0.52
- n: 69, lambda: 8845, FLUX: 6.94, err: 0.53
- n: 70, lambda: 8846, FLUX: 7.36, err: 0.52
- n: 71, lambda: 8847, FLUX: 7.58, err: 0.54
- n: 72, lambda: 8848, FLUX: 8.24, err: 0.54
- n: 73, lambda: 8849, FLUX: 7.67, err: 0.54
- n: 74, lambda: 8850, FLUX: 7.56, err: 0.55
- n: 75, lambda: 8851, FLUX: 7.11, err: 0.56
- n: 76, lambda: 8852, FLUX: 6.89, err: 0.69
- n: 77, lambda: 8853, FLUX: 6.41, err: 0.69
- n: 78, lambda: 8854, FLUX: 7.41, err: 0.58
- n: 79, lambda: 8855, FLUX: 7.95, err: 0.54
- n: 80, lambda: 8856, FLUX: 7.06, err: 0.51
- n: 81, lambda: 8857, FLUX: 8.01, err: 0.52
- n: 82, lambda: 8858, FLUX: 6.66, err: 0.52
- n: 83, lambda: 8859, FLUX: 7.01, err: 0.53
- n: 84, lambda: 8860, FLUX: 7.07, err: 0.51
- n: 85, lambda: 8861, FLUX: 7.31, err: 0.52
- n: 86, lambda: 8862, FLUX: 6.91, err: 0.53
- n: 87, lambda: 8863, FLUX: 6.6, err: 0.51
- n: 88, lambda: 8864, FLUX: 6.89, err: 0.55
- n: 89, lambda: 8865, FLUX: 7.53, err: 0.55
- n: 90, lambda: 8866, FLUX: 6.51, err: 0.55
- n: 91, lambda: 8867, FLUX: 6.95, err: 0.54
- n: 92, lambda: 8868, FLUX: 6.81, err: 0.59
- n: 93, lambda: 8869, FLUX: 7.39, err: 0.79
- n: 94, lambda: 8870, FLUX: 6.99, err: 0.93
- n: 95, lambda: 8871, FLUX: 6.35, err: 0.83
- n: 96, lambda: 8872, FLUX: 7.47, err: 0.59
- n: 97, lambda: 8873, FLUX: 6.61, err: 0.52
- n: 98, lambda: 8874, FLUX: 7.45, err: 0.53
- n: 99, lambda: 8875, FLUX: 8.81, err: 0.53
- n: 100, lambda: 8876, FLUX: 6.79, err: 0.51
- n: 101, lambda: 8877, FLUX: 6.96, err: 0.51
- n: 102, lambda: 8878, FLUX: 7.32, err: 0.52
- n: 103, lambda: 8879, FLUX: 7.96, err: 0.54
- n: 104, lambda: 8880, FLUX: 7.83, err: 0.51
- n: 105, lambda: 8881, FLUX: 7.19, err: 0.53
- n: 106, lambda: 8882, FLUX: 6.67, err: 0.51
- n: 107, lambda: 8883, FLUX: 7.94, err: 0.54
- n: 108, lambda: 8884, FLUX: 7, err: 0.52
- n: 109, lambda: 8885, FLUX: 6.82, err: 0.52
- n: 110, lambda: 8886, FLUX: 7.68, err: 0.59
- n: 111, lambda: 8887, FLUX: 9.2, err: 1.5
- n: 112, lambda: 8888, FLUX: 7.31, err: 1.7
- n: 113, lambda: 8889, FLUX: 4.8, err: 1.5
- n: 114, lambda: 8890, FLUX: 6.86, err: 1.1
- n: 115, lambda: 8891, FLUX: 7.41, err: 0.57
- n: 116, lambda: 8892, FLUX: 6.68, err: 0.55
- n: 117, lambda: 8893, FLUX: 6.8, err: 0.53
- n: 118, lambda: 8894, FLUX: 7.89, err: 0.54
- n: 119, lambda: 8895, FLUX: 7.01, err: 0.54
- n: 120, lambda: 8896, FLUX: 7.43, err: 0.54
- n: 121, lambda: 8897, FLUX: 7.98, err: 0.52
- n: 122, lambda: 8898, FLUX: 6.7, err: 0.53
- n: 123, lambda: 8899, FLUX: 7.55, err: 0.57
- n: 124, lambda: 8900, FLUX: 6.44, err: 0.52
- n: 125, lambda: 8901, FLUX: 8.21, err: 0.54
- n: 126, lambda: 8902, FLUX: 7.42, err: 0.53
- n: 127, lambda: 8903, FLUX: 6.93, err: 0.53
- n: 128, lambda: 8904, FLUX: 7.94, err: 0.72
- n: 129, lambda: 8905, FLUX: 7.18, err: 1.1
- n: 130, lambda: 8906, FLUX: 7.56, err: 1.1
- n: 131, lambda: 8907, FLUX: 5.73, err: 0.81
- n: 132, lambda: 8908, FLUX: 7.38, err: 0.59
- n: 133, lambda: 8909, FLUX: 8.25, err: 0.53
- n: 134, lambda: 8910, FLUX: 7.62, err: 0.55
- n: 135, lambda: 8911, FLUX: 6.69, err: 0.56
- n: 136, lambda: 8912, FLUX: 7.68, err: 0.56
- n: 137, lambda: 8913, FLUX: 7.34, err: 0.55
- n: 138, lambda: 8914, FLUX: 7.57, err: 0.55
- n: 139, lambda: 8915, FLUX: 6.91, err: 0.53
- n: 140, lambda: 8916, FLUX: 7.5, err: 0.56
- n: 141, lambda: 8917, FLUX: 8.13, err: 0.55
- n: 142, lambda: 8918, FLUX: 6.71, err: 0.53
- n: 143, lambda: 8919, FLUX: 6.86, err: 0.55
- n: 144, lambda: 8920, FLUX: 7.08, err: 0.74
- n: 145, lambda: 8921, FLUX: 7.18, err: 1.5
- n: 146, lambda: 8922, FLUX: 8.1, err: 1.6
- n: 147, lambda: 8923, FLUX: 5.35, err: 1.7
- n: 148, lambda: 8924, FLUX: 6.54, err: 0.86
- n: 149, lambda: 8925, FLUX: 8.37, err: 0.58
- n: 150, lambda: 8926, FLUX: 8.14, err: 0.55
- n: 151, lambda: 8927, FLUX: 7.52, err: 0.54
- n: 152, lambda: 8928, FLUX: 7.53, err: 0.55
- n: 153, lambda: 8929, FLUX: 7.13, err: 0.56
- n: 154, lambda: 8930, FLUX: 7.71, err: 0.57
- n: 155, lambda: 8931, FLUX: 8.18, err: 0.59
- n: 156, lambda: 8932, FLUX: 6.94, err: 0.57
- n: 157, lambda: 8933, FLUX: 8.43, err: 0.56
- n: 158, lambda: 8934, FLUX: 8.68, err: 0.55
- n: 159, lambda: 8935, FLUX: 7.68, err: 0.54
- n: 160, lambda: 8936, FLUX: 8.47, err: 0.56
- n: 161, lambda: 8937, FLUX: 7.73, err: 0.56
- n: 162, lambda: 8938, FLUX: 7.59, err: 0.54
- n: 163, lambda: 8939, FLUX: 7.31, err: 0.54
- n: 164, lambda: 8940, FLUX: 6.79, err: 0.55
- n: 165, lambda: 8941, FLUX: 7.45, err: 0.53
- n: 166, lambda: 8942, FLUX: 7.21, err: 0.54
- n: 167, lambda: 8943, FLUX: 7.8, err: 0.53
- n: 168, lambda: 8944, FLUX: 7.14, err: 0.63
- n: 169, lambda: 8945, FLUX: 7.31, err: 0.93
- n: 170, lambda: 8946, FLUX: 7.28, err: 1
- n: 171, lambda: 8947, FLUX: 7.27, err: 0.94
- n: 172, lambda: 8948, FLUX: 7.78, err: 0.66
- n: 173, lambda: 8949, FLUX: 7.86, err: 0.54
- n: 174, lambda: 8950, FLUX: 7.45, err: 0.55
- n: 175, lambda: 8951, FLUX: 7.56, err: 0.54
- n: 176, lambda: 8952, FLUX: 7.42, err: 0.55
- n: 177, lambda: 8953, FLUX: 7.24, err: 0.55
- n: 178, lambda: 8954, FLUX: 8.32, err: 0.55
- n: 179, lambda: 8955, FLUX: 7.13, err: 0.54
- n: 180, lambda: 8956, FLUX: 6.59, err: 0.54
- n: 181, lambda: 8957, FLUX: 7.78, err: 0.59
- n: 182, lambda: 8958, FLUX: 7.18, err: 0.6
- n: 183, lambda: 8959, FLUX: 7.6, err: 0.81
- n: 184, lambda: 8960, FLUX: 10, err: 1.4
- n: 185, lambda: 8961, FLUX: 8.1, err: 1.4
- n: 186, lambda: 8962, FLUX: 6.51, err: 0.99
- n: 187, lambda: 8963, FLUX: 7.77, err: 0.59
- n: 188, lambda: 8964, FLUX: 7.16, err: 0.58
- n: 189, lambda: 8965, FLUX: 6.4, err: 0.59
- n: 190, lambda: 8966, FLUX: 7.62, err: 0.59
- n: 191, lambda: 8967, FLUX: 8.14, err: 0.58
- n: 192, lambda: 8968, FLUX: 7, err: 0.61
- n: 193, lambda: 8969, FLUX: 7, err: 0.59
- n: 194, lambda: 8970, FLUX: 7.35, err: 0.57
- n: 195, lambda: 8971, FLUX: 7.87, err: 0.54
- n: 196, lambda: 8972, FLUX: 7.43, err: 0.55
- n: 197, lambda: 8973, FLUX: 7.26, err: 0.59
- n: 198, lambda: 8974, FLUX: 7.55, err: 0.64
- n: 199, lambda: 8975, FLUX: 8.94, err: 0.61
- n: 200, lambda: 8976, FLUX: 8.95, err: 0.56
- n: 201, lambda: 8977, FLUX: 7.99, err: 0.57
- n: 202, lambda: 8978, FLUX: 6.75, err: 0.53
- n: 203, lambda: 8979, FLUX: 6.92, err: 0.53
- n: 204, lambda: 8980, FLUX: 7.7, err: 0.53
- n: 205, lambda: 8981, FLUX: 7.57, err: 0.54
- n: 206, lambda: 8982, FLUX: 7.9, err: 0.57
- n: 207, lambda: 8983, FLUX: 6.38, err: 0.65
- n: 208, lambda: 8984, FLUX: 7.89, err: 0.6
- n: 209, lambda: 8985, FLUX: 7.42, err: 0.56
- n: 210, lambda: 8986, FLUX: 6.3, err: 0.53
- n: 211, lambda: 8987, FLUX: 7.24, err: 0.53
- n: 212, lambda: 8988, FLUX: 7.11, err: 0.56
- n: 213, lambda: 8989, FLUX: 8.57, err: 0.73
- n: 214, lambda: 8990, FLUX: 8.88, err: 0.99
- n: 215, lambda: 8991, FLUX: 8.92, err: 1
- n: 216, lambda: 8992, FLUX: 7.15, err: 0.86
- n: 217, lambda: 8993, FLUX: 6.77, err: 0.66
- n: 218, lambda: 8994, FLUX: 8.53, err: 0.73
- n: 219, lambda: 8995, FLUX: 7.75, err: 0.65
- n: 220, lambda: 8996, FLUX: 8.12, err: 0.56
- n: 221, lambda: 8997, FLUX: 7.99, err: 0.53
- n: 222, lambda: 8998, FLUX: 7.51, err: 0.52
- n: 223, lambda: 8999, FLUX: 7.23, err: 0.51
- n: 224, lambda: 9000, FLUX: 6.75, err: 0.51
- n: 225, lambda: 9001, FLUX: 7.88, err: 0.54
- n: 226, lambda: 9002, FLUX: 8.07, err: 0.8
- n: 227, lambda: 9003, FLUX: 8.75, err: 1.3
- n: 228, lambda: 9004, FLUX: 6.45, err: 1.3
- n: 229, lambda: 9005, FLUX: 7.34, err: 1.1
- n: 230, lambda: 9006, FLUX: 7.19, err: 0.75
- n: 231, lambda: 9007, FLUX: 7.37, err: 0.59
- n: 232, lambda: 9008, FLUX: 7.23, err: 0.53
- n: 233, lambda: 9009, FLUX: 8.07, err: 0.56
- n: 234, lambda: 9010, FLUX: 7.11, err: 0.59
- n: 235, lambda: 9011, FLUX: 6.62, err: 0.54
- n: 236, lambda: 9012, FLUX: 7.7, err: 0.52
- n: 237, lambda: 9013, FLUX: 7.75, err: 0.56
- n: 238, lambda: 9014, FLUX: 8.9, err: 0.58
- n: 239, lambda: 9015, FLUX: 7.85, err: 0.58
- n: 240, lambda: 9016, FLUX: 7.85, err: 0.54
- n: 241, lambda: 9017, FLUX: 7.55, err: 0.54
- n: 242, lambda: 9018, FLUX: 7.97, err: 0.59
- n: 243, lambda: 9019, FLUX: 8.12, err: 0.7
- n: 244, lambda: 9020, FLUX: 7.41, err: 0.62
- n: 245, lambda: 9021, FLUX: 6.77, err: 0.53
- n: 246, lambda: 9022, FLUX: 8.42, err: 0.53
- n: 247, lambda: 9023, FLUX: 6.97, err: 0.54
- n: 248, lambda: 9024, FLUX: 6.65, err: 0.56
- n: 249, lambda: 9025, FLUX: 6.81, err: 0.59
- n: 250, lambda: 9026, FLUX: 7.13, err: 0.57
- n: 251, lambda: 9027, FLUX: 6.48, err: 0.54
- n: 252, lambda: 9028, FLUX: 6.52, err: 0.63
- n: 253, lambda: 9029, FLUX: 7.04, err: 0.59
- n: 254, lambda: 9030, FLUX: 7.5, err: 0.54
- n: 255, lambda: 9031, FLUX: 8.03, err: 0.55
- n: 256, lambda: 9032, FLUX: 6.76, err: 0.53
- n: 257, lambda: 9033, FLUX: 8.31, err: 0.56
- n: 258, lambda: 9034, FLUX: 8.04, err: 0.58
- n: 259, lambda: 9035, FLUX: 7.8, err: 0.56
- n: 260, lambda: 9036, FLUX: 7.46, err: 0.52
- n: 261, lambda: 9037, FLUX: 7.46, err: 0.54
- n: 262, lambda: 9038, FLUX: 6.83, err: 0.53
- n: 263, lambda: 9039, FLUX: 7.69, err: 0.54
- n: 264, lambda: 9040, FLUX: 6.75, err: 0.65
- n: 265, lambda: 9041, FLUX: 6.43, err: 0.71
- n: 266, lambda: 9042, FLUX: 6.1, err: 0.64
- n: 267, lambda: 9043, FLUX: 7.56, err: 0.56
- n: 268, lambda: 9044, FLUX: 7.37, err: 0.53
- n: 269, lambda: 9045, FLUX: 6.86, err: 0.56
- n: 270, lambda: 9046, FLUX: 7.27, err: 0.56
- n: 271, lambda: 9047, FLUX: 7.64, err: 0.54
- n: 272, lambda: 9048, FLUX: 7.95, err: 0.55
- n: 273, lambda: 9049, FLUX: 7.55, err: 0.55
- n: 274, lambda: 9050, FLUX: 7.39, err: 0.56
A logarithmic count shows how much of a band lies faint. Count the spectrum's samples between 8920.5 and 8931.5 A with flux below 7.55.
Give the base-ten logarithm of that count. 0.78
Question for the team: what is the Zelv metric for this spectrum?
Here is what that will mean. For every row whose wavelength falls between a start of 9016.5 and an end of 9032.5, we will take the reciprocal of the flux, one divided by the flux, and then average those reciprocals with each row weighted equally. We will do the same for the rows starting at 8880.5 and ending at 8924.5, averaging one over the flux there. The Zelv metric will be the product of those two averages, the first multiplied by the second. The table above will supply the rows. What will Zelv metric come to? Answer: 0.0195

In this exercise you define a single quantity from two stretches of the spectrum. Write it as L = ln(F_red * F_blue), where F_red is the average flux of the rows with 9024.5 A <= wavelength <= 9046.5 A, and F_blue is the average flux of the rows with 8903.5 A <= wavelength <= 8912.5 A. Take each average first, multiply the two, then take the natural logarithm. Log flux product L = 3.97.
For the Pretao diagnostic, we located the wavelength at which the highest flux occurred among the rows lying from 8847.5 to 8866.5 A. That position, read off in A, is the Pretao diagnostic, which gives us 8848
